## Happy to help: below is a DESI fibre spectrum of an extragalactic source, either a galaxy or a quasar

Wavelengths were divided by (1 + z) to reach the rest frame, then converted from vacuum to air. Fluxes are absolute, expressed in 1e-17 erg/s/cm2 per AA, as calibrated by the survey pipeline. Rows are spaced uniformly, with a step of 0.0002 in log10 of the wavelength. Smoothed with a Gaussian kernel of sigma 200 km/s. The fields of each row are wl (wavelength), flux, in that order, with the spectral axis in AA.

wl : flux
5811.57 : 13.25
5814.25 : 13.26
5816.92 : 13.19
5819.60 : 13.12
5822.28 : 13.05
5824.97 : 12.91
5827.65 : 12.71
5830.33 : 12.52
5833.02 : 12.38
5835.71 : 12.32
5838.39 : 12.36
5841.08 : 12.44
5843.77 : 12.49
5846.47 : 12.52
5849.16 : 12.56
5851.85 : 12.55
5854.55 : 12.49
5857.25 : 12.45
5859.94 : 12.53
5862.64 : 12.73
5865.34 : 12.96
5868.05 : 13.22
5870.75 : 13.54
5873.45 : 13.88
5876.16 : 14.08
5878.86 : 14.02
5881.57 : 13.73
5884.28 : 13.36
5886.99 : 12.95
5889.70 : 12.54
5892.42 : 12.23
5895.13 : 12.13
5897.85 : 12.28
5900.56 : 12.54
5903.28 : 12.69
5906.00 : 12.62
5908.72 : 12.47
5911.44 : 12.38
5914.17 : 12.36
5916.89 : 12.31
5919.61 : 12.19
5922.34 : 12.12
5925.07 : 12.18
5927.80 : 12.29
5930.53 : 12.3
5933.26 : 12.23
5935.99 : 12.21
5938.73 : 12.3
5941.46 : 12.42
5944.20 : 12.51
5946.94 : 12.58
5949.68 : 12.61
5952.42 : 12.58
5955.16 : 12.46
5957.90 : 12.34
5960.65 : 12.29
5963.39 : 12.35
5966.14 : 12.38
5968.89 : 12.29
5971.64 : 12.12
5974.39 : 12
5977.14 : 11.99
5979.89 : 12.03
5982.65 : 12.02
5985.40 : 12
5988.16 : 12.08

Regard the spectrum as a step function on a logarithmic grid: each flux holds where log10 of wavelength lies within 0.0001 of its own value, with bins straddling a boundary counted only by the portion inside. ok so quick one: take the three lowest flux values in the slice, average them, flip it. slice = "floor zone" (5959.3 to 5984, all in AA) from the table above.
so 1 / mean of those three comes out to 0.0833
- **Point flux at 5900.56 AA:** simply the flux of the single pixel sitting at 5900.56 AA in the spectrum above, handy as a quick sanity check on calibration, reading 12.54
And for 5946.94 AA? 12.58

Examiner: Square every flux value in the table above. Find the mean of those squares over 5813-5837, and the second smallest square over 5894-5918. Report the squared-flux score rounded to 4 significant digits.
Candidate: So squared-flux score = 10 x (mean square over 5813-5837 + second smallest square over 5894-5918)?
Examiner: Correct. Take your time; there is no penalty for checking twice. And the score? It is 3155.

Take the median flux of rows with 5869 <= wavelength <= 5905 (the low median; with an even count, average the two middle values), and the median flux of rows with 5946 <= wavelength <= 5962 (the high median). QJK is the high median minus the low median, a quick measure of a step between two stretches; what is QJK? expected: -0.43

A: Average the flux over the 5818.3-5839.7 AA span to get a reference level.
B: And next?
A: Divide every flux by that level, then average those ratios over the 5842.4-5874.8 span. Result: 1.01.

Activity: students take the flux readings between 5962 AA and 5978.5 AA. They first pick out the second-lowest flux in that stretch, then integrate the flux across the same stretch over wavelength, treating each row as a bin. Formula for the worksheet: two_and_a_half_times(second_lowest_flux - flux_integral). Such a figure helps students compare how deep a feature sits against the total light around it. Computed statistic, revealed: -473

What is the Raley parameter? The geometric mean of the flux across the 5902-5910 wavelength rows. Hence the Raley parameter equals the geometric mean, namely 12.6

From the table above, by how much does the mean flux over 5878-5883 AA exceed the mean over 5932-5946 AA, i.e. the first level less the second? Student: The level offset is 1.5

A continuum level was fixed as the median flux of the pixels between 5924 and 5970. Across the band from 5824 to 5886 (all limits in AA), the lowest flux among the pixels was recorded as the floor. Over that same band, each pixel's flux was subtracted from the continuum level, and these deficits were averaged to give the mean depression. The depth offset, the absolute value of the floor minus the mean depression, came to 12.9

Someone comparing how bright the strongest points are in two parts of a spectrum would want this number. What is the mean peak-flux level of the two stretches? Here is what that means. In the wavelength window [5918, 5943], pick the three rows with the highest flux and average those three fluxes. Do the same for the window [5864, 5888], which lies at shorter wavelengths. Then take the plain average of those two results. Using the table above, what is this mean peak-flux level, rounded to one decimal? 13.2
